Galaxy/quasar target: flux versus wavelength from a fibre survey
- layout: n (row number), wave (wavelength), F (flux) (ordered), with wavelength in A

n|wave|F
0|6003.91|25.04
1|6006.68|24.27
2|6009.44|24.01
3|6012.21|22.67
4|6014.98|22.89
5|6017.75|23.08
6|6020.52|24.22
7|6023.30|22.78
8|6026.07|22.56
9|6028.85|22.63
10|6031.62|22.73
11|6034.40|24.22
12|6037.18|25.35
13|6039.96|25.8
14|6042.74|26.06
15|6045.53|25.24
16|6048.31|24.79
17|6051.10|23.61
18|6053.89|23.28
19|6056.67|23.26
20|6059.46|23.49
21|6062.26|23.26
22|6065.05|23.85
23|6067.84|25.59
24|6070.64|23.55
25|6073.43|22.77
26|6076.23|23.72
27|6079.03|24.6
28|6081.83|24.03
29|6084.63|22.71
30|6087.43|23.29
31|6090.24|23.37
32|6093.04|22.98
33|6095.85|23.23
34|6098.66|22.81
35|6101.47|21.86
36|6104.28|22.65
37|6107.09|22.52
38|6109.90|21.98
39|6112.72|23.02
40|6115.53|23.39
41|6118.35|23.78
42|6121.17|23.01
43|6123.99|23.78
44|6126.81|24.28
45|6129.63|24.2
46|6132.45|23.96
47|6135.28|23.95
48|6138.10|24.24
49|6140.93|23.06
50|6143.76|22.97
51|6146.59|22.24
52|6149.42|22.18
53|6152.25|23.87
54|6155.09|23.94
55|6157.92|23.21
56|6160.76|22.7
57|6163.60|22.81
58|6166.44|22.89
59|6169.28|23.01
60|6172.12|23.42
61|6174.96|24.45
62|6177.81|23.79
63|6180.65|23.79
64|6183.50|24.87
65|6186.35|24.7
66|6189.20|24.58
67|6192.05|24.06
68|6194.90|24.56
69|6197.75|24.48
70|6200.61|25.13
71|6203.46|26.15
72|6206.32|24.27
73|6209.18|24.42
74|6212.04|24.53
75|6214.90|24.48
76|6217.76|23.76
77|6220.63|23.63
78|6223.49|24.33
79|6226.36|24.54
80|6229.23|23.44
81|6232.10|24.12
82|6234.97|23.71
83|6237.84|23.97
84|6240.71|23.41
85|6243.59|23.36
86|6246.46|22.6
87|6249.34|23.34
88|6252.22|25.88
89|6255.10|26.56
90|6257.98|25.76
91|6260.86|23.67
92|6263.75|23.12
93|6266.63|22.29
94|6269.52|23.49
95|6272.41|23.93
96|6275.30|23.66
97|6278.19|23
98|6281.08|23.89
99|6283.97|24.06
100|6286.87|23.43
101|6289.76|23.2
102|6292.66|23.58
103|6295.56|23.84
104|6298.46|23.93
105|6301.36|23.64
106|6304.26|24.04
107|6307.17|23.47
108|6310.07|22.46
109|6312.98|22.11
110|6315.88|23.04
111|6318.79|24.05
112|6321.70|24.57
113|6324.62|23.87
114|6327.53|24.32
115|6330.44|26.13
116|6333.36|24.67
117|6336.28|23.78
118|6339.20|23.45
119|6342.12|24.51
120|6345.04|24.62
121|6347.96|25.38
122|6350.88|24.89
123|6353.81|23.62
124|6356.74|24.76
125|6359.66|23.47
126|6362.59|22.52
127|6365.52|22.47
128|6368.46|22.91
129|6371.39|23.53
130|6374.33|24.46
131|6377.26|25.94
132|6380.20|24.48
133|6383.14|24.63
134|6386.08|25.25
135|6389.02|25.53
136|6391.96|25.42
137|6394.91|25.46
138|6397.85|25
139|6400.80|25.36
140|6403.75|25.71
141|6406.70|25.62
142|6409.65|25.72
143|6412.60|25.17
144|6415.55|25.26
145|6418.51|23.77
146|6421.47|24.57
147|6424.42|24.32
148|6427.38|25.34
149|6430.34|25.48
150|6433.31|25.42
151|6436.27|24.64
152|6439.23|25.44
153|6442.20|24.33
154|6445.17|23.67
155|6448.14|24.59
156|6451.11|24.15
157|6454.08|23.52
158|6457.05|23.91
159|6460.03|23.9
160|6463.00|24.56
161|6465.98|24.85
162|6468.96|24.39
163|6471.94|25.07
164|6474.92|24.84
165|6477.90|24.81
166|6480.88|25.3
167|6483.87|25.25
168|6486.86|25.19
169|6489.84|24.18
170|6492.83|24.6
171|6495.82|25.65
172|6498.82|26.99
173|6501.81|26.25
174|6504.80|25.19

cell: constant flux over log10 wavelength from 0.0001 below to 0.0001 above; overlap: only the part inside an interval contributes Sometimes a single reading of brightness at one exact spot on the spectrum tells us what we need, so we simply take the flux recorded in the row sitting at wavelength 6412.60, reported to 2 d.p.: 25.17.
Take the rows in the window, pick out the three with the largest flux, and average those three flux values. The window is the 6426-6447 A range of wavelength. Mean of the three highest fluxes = 25.4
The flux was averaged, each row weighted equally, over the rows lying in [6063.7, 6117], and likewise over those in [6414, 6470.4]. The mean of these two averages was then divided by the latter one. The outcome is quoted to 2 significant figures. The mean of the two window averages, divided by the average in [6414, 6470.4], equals 0.97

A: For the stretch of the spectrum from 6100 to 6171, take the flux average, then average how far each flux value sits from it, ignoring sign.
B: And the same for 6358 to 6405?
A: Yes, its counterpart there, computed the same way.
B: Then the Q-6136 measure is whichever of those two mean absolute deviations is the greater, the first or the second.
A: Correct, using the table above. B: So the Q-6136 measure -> 0.97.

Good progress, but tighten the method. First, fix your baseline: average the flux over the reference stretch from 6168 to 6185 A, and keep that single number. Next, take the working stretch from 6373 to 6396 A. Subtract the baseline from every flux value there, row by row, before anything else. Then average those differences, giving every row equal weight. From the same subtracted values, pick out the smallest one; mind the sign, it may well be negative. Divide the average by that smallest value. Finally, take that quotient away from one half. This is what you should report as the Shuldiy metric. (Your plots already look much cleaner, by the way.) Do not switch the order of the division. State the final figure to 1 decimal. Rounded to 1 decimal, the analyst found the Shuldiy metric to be -1.7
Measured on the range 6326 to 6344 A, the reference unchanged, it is 1.8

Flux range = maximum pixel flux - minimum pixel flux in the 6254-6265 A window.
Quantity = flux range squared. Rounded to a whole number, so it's 12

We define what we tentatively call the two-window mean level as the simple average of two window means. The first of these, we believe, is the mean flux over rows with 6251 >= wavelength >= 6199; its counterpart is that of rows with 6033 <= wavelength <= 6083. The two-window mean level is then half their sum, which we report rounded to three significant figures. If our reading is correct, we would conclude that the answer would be 24.2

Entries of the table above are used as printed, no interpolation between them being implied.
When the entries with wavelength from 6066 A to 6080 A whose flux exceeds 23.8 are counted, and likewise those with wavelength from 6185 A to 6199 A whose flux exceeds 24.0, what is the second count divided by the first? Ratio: 2.5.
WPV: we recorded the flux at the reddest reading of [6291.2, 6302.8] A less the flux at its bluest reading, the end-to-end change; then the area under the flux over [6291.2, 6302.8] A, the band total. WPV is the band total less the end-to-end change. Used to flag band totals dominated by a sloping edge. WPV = 275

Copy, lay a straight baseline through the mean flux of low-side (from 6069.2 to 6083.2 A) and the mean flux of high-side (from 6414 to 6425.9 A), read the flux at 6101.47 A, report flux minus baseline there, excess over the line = -1.9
